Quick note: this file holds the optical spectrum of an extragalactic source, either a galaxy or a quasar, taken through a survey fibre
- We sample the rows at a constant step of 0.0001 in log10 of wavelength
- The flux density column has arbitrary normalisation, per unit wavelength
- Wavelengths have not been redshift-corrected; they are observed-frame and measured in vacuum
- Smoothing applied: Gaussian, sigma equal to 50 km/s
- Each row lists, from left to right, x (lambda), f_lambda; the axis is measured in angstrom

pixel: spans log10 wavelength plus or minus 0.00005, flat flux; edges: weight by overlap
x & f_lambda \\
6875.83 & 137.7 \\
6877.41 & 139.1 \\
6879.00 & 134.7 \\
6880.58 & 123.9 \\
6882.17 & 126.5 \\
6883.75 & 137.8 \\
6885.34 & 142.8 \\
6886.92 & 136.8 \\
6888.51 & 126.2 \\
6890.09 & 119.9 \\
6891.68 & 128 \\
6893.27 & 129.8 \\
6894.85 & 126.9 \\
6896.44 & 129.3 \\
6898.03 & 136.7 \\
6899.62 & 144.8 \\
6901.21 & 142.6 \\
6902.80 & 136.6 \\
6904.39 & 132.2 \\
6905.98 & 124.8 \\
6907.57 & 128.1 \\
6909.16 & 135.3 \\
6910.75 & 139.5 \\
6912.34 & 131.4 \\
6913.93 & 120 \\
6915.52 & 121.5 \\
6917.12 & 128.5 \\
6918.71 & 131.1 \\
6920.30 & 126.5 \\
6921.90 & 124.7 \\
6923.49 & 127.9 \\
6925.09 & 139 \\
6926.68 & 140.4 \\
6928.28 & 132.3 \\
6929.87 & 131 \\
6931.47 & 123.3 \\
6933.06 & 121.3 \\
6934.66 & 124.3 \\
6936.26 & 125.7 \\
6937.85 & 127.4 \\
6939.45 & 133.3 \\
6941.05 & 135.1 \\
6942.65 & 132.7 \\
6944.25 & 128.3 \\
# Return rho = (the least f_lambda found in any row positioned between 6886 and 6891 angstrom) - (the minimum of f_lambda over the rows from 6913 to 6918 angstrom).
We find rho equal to 0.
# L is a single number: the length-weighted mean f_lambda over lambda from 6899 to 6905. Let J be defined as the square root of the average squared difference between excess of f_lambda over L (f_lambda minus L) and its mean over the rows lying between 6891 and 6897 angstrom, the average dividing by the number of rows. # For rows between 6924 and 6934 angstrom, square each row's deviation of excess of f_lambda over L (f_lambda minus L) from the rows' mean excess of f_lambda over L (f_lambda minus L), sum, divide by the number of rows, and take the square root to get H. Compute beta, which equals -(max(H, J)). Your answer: -7.2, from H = 7.2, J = 1.1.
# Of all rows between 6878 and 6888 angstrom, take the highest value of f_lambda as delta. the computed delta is 142.8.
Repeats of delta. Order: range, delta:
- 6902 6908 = 136.6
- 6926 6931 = 140.4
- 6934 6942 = 135.1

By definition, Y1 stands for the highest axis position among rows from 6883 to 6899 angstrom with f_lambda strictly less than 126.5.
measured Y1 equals 6890.09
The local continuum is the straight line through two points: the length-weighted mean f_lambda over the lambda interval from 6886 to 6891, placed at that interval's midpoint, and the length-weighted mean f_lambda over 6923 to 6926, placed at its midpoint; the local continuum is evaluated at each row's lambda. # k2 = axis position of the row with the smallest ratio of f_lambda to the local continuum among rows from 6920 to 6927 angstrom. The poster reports 6921.90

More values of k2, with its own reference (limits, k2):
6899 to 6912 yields 6905.98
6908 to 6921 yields 6913.93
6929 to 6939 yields 6933.06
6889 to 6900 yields 6890.09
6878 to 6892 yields 6890.09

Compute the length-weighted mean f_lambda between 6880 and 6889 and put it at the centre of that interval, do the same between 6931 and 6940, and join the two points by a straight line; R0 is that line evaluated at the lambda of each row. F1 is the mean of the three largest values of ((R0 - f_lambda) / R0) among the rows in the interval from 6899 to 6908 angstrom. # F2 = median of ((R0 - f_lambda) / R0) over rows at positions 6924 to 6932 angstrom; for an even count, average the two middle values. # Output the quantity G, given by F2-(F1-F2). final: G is -0.098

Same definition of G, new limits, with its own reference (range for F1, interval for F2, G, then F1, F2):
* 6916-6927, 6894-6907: -0.072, 0.0108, -0.03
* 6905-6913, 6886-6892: 0.063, 0.0103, 0.04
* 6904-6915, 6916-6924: -0.042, 0.0393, 0.00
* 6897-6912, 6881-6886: -0.087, 0.0111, -0.04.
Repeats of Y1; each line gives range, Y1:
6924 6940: 6936.26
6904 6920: 6915.52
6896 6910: 6905.98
